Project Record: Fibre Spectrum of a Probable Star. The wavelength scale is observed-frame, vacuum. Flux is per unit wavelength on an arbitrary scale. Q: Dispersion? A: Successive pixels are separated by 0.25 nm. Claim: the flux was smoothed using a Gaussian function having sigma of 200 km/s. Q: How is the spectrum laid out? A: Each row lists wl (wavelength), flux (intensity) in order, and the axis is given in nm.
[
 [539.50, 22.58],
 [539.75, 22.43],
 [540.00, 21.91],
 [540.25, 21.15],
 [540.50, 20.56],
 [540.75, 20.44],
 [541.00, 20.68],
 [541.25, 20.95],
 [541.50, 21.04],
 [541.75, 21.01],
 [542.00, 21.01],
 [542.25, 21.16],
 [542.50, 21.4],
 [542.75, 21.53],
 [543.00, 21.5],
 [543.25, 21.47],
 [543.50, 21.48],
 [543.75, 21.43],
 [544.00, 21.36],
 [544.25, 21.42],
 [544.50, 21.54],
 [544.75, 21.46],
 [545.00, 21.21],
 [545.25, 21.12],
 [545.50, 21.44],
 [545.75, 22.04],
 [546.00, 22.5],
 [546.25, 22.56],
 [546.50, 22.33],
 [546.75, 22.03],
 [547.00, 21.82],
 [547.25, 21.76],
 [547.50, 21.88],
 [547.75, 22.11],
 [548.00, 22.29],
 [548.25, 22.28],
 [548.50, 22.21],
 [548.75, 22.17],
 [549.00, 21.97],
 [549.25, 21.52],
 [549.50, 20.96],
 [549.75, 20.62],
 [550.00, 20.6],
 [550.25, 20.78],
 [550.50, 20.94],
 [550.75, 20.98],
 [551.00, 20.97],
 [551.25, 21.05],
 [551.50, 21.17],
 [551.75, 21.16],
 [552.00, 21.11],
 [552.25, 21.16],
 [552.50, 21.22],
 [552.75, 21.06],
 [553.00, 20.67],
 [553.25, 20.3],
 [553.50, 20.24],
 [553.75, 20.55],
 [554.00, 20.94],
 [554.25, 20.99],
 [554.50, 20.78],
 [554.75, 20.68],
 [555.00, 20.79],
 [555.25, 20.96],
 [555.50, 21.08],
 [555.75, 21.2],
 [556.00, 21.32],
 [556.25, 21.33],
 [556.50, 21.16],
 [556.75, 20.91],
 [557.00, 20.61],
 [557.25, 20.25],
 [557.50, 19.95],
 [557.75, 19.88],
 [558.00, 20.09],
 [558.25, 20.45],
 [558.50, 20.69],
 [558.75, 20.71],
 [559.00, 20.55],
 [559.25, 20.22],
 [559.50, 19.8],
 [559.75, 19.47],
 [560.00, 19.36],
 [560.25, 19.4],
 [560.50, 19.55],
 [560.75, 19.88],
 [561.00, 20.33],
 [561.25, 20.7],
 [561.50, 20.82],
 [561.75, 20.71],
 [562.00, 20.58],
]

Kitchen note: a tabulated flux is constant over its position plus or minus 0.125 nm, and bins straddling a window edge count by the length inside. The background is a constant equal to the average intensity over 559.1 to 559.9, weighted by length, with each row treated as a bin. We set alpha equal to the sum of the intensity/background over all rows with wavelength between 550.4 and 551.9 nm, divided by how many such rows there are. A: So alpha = 1.06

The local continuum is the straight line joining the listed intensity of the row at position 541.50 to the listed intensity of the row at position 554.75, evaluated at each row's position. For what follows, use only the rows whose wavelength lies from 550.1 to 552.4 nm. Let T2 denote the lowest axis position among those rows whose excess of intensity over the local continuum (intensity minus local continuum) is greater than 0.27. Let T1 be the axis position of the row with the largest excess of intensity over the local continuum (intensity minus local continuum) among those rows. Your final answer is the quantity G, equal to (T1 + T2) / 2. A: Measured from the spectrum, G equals 551.75 nm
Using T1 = 552.25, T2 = 551.25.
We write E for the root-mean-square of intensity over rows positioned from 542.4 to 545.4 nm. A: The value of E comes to 21.4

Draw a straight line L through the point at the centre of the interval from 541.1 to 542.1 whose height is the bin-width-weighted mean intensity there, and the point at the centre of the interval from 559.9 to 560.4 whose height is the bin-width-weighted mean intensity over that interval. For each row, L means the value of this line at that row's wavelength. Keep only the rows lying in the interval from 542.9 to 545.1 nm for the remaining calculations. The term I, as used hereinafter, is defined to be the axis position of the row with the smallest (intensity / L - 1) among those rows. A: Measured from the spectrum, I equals 545.00 nm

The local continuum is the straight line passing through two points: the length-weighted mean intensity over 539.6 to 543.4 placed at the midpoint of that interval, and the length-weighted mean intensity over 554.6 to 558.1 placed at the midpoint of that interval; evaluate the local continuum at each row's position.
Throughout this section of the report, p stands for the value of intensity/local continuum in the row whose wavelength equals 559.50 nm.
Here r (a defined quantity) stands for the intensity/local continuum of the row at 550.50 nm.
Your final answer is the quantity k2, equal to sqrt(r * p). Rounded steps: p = 0.960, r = 1.00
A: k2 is 0.98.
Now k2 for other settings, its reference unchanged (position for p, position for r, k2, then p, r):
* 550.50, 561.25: 1.00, 1.001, 1.01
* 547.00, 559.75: 0.99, 1.037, 0.94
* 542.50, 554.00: 1.01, 1.010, 1.01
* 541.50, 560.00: 0.96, 0.991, 0.94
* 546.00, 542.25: 1.03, 1.067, 1.00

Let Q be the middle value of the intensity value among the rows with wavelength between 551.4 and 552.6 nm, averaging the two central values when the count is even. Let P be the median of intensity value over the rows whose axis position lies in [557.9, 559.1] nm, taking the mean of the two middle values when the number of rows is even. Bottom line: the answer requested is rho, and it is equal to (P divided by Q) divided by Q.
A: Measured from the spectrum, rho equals 0.046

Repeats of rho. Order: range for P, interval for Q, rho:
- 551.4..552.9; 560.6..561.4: 0.051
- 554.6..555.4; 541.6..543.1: 0.046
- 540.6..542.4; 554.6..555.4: 0.049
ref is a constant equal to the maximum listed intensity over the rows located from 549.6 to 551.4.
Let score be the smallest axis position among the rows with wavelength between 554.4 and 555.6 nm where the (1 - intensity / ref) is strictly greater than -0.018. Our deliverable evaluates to 554.50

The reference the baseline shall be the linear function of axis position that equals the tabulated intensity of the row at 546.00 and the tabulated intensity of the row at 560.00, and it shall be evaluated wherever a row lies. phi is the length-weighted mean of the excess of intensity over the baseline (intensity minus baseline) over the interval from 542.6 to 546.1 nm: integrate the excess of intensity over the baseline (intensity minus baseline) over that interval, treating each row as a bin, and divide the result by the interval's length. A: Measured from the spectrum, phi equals -1.3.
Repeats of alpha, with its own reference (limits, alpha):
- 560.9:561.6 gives 1.04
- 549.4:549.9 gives 1.05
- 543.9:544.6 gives 1.08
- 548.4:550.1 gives 1.08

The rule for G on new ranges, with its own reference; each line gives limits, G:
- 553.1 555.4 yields 554.25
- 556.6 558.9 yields 556.75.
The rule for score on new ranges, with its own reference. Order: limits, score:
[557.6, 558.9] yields 557.75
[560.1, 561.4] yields 560.25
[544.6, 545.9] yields 545.00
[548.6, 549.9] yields 549.50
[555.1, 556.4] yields 555.25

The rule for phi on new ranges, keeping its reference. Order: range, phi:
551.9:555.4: 0.0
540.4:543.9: -2.2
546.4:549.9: -0.2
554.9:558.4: 0.6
